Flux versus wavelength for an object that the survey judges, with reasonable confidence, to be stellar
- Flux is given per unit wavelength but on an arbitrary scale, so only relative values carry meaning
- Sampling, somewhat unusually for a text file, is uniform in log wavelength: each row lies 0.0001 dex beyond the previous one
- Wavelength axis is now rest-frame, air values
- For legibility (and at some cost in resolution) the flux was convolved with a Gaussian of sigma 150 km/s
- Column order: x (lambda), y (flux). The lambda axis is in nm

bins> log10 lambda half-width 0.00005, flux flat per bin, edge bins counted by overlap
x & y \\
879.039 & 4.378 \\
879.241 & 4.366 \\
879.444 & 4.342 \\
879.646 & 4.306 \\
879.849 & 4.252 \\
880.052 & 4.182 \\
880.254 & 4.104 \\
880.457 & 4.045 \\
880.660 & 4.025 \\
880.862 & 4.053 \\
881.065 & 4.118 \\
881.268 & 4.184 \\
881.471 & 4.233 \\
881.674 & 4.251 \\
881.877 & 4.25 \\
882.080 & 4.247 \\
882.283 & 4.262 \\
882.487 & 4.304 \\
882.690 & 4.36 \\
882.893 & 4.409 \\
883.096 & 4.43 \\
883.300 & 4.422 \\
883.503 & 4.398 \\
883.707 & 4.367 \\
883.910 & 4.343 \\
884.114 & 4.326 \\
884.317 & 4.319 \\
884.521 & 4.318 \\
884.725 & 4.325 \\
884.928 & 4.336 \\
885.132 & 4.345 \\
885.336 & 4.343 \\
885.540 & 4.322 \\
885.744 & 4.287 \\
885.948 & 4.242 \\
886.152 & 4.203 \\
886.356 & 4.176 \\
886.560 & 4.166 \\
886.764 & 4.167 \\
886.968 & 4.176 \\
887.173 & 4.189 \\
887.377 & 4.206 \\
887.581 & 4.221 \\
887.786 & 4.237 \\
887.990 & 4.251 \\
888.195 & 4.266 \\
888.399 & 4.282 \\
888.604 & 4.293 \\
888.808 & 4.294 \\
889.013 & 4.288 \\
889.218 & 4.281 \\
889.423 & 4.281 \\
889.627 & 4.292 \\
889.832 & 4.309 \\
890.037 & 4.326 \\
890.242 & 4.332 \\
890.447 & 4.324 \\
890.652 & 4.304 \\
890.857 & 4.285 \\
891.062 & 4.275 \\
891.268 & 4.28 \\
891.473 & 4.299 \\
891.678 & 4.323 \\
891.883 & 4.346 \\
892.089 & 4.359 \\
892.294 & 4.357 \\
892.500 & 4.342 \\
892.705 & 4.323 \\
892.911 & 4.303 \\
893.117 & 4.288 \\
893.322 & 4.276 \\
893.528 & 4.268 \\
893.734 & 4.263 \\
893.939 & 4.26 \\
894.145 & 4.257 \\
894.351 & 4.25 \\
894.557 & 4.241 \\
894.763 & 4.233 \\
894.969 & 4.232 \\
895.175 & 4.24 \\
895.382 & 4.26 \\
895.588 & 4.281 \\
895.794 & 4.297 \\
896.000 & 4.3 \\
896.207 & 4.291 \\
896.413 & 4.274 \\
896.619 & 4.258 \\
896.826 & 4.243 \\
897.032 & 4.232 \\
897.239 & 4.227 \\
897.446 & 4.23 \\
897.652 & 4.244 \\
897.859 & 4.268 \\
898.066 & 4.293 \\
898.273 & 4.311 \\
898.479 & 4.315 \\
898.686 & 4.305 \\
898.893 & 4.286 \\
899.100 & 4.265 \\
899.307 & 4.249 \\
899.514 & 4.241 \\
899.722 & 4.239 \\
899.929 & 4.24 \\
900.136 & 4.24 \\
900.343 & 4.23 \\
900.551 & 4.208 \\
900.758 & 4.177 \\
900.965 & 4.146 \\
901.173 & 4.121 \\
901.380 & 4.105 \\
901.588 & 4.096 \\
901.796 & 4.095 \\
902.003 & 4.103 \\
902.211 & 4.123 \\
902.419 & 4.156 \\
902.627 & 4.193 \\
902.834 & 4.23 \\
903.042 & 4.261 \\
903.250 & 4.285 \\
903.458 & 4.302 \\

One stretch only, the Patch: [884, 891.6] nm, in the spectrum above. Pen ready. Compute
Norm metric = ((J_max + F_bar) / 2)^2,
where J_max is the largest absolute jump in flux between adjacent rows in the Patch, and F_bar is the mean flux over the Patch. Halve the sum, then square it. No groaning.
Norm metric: 4.67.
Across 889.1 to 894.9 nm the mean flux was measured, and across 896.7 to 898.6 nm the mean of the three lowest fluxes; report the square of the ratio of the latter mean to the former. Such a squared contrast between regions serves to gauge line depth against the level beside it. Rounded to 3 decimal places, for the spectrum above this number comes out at 0.970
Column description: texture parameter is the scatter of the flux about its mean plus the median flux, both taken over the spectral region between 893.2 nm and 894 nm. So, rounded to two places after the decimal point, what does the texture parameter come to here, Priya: 4.27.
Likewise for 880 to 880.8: 4.14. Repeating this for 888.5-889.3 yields 4.30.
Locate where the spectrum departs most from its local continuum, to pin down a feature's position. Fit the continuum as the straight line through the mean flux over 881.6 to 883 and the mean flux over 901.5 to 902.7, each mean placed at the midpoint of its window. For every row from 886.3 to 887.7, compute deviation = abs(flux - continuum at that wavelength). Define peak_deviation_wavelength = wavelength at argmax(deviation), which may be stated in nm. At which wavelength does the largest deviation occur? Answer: 886.560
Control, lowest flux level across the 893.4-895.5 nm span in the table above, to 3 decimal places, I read 4.232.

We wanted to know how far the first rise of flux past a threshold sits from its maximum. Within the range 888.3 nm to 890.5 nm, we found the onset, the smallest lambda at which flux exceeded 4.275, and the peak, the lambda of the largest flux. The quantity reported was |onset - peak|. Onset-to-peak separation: 1.84 nm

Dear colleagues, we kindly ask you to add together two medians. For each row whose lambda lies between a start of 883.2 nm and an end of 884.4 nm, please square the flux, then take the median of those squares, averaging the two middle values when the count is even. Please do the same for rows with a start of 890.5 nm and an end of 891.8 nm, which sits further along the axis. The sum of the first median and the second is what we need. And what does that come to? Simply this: 37.4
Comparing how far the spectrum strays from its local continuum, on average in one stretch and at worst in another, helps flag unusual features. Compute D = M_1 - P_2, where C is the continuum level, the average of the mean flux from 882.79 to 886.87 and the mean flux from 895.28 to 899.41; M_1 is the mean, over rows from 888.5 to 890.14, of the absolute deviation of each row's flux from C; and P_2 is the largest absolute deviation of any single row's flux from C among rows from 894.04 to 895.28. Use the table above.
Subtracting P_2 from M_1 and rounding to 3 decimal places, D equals -0.050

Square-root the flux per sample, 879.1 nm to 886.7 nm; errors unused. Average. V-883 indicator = 2.066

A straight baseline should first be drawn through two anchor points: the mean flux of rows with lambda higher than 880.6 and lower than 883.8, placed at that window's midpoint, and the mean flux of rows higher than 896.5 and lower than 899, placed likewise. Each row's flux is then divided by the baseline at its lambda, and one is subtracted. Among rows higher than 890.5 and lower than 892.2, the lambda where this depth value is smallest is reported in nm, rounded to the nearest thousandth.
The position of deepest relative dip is 891.062 nm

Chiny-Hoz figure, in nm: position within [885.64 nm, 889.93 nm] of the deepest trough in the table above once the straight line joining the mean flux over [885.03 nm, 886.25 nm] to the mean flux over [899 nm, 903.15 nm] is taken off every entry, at 886.560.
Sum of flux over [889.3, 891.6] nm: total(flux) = 47.3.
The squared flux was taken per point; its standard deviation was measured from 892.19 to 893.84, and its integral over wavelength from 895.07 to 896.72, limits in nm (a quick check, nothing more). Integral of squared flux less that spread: 29.9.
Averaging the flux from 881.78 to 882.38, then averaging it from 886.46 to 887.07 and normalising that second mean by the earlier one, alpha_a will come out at 0.98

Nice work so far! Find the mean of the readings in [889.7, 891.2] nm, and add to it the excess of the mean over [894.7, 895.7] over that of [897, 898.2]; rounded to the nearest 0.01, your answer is 4.31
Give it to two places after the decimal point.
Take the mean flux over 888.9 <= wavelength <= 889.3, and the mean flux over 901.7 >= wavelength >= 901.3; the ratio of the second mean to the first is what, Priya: 0.96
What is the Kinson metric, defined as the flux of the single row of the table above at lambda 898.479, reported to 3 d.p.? 4.315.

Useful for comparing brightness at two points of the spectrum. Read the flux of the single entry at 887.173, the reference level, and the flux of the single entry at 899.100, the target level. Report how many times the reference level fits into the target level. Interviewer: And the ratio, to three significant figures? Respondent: 1.02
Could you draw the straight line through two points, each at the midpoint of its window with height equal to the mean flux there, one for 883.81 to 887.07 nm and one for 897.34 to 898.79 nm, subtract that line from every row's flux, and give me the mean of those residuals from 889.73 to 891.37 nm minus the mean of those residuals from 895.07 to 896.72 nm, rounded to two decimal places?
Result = 0.03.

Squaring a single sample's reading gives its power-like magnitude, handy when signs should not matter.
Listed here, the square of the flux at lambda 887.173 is 17.5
